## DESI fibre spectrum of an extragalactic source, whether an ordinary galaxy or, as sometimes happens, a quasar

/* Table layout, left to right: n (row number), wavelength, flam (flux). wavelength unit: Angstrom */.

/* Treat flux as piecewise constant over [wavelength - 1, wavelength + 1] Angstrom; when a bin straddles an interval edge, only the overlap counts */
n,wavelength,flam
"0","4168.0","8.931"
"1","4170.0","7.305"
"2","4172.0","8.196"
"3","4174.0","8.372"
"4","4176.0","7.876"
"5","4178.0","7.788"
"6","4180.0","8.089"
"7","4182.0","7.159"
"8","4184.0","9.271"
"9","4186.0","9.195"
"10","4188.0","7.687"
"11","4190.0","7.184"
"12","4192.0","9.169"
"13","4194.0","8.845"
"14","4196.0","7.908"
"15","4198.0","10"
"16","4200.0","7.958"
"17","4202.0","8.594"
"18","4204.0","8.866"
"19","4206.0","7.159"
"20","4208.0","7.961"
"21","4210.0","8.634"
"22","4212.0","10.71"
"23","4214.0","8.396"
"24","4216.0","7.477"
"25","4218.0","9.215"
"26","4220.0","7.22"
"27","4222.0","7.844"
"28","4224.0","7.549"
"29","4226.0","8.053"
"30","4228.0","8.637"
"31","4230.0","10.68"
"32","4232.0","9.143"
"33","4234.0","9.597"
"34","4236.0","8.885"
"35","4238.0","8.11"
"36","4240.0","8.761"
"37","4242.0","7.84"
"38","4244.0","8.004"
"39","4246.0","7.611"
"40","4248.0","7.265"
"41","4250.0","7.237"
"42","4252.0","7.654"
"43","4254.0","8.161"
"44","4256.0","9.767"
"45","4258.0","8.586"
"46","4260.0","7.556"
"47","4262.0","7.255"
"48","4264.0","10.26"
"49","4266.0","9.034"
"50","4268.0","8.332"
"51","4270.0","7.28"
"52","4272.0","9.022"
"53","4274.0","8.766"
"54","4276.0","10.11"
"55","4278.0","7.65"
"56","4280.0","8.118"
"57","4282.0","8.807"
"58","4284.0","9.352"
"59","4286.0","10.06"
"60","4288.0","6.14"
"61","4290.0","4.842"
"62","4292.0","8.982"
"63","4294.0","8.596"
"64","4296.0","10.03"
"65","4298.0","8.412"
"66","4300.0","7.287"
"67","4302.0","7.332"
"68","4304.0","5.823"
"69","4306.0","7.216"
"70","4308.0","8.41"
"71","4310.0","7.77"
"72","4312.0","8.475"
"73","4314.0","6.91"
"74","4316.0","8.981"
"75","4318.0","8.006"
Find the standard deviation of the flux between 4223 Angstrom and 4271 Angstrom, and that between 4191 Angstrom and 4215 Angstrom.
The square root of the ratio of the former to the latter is 1.0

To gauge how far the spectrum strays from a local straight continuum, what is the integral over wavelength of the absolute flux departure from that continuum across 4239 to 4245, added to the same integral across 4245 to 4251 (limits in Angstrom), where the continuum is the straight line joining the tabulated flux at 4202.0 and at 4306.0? 5.5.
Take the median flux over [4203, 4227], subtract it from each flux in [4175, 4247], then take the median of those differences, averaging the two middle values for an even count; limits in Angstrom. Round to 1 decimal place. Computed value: 0.1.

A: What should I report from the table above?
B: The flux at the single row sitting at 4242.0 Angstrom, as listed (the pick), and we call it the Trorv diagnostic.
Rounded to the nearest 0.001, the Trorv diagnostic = 7.840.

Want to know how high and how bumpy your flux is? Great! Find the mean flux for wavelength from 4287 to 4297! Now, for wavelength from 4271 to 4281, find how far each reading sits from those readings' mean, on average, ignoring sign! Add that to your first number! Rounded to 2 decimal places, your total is 8.40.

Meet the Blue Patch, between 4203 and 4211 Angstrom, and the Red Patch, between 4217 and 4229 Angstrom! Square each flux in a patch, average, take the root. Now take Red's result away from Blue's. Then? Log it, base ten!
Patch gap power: -1.2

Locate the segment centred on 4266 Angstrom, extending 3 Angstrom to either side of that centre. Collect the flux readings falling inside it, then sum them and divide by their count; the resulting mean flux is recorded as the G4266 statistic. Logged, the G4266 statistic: 9.21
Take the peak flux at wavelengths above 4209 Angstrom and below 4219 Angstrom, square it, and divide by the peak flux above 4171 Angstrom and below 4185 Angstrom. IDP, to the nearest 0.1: 12.4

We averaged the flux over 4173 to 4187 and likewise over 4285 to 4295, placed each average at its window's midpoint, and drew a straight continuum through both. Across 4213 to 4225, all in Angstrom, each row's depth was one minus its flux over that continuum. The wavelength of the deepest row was 4220.0 Angstrom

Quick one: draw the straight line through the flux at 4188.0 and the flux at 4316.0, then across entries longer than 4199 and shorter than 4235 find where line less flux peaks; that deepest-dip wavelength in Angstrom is 4220.0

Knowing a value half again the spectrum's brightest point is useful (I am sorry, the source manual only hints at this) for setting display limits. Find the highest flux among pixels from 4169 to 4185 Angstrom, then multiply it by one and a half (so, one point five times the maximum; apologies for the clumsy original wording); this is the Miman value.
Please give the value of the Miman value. 13.9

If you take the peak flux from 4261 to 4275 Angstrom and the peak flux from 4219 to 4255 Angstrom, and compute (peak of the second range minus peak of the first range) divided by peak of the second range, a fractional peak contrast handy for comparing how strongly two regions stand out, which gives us 0.039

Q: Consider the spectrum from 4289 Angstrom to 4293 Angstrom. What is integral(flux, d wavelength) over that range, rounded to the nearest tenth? 27.6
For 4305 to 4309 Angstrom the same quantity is 31.3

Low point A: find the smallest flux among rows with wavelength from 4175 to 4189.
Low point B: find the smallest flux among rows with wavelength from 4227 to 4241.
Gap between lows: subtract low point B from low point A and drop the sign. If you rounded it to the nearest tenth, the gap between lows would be 1.0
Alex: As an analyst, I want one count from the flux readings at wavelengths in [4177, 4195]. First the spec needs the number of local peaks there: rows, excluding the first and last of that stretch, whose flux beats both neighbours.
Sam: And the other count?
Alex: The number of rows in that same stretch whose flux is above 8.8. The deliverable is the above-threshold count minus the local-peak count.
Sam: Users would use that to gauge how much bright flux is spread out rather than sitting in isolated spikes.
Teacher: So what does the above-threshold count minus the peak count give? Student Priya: 1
